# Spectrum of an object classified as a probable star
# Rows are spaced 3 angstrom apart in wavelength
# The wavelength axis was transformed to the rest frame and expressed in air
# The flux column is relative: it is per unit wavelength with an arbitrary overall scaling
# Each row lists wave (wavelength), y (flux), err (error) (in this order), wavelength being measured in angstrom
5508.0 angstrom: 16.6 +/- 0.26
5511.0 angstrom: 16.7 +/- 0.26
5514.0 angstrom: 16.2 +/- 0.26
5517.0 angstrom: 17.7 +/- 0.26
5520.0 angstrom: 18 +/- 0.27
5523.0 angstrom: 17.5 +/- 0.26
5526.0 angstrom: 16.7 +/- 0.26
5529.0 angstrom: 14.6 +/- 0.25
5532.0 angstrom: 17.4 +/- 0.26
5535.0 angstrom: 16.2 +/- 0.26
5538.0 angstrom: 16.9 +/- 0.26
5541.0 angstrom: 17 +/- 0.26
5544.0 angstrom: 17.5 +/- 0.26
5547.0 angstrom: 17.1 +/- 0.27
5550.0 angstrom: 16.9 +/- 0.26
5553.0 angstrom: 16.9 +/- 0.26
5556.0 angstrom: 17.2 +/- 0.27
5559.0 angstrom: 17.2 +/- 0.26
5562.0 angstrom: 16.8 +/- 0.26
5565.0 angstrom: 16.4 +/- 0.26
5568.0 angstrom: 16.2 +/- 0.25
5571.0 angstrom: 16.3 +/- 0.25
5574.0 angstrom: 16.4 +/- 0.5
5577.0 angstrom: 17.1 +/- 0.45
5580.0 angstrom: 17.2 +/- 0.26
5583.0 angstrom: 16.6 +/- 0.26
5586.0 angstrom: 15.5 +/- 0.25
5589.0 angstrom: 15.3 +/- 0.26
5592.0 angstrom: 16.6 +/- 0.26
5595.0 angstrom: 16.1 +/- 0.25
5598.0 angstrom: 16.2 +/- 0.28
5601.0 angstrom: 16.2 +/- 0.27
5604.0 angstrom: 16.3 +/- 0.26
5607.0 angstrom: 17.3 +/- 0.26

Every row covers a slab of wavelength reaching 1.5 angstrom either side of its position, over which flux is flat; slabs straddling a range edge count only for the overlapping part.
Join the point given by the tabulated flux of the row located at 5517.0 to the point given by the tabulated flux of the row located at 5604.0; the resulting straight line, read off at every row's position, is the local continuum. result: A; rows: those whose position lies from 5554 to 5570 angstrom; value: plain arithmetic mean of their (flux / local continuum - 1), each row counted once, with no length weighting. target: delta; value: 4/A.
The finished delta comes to -313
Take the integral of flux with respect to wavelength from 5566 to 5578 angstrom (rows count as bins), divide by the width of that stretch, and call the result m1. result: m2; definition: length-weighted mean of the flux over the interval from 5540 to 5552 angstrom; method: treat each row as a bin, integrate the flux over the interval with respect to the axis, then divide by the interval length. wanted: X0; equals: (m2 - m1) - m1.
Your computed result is -15.8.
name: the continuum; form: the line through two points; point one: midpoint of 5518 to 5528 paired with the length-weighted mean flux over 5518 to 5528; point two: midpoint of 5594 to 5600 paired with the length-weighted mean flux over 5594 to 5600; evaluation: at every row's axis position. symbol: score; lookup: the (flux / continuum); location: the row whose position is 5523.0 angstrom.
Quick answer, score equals 1.01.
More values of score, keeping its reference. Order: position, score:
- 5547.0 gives 1.01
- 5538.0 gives 0.99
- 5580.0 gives 1.05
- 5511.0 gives 0.96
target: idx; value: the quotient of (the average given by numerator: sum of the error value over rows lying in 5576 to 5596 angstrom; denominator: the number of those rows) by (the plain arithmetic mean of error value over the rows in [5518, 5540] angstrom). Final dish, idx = 1.093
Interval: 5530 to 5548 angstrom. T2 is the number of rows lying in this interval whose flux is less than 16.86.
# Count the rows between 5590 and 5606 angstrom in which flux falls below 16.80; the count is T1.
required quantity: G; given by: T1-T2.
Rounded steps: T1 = 5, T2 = 1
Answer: 4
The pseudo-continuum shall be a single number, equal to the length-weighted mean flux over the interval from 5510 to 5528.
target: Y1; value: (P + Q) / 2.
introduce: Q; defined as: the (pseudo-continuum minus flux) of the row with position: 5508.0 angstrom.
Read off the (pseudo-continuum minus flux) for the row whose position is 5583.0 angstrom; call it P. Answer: 0.5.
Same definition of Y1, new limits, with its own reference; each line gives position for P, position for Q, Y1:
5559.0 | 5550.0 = 0.0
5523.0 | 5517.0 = -0.5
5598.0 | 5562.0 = 0.6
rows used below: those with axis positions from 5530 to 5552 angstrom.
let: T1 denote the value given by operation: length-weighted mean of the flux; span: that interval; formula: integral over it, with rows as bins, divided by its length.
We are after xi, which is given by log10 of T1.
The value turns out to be 1.229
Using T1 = 16.9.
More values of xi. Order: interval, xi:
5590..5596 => 1.212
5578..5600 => 1.210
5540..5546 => 1.237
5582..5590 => 1.198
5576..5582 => 1.233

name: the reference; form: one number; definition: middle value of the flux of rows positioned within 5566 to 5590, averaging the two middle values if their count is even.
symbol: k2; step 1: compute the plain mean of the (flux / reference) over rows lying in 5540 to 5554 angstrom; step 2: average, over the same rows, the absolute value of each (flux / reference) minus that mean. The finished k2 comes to 0.01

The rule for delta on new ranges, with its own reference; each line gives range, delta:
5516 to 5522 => 405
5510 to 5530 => -80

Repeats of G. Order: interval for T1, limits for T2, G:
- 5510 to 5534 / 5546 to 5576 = -1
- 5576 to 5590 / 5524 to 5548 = 0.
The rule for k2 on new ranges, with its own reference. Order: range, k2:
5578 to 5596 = 0.04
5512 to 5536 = 0.05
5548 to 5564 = 0.01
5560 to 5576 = 0.01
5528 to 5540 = 0.05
